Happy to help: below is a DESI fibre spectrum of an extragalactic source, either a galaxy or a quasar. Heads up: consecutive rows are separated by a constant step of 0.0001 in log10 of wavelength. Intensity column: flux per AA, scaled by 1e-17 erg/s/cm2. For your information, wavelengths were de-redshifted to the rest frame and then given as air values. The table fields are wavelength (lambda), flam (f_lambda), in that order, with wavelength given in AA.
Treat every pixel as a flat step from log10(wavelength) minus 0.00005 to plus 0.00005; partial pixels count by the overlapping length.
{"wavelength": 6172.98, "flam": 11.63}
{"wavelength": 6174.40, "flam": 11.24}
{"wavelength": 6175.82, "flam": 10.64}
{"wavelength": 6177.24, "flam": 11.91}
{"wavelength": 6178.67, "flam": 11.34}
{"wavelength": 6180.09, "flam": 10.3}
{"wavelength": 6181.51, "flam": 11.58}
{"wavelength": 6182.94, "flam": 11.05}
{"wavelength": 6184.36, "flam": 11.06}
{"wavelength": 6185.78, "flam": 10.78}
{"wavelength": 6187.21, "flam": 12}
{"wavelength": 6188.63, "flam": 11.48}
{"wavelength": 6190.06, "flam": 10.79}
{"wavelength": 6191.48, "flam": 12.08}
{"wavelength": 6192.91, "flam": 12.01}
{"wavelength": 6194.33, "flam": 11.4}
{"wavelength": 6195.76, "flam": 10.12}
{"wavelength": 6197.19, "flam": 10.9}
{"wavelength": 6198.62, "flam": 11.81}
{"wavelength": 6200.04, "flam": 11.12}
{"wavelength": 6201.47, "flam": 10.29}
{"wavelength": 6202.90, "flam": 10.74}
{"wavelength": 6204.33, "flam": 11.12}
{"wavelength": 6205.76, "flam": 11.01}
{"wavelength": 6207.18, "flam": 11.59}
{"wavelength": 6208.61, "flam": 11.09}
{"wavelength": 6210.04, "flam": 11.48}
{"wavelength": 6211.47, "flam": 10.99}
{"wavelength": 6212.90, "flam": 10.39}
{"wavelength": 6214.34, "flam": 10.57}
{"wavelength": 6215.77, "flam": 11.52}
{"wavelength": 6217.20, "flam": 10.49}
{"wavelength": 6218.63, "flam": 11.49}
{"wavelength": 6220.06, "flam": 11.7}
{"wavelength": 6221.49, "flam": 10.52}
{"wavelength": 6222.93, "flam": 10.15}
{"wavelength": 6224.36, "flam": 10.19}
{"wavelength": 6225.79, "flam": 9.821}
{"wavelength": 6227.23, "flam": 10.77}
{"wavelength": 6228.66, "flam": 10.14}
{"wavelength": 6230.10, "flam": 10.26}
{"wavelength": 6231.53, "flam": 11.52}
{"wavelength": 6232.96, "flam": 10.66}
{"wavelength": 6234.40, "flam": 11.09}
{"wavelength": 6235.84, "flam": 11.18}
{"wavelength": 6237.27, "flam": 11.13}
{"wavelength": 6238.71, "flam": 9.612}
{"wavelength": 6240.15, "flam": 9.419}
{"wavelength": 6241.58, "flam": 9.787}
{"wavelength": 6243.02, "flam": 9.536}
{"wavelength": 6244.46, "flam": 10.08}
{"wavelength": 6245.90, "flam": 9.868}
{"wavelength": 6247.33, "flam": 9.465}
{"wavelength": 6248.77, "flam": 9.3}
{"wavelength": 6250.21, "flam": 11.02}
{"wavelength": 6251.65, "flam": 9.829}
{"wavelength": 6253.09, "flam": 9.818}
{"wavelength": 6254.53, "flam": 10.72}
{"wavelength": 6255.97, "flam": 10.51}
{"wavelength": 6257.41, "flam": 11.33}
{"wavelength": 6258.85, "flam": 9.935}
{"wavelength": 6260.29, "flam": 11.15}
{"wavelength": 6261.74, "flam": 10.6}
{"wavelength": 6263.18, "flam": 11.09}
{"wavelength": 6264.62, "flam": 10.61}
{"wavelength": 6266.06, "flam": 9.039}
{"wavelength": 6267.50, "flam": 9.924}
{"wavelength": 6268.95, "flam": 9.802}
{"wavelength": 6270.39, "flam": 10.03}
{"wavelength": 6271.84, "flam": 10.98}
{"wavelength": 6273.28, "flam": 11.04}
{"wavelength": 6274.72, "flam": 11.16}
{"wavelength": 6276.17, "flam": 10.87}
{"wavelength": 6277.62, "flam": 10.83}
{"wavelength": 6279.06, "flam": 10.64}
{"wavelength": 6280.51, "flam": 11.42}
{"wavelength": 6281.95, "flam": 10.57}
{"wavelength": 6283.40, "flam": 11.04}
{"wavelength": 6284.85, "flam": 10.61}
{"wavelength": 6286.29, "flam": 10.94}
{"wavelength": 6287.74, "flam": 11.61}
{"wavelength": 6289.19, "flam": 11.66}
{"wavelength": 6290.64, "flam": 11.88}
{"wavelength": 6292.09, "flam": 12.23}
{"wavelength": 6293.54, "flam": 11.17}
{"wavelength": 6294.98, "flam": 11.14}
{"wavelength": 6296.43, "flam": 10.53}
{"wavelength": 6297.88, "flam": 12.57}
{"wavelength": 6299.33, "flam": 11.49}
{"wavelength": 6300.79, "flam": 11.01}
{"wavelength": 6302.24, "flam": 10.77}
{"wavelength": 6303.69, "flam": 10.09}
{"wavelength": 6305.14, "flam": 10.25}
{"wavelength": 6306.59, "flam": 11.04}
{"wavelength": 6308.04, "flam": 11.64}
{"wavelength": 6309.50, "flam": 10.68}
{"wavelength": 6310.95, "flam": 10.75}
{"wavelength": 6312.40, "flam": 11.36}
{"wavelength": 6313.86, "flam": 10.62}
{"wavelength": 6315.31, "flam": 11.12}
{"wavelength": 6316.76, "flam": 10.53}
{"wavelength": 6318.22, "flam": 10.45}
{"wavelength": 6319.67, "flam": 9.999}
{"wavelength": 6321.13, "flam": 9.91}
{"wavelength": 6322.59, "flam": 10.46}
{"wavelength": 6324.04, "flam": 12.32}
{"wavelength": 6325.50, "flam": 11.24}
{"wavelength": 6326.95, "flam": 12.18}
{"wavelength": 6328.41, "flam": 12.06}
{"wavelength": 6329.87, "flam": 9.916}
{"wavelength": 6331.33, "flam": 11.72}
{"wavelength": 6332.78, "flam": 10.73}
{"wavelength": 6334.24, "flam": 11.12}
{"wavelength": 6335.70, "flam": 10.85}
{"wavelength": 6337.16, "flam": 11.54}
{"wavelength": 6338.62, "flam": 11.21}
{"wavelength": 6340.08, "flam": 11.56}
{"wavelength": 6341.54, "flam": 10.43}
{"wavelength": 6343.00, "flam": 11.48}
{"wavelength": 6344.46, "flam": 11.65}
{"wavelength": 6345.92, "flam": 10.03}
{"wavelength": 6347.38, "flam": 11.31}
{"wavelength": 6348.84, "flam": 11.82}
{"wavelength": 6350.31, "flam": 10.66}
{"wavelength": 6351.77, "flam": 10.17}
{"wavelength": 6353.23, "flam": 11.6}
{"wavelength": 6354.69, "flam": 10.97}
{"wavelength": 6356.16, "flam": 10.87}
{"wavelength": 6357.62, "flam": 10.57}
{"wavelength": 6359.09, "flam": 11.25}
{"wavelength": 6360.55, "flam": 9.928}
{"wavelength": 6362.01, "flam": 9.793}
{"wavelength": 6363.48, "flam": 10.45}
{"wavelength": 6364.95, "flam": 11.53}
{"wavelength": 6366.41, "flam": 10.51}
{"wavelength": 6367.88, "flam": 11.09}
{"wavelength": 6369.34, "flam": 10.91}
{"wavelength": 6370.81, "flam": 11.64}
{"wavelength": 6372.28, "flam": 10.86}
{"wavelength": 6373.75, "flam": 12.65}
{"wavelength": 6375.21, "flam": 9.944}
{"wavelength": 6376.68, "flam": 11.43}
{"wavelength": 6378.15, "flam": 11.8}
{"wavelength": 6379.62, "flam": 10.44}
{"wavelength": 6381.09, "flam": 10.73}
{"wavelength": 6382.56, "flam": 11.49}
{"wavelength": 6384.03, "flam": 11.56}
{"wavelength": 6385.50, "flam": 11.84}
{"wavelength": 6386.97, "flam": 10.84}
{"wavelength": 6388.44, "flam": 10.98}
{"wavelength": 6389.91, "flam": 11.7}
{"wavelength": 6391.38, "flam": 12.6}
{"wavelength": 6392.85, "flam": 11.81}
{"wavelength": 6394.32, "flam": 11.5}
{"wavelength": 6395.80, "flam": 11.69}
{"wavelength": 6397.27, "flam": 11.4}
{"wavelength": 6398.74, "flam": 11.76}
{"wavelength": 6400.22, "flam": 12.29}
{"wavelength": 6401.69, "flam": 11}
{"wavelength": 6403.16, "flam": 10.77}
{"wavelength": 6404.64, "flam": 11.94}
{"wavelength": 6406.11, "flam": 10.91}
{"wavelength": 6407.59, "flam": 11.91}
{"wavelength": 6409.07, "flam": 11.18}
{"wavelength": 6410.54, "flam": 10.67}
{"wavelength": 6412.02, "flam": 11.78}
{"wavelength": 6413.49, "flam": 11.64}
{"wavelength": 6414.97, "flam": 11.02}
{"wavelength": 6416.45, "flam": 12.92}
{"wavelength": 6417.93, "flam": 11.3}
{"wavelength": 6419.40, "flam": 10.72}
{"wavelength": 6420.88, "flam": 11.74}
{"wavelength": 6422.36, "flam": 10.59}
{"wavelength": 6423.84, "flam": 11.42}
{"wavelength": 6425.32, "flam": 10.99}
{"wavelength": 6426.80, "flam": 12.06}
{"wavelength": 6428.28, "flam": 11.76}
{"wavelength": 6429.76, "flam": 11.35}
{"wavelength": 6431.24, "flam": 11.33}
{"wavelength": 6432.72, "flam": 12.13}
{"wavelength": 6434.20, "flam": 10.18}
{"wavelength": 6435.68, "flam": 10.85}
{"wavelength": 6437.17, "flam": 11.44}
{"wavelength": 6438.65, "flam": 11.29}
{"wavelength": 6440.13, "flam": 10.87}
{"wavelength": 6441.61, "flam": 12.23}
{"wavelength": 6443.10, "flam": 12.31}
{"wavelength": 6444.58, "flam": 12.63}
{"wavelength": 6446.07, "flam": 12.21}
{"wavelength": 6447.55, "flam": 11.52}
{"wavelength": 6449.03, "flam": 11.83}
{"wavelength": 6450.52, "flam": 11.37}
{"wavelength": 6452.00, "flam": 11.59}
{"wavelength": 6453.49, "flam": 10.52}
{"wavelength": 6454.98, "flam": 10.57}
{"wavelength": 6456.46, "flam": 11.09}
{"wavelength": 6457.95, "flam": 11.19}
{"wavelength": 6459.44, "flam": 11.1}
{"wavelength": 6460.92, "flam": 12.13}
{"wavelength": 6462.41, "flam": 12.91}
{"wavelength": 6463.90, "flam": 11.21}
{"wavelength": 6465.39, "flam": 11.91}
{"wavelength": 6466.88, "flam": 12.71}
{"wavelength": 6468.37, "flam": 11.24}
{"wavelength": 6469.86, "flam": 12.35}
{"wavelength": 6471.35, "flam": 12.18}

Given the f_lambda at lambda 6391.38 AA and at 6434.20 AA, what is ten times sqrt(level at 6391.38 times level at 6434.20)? 113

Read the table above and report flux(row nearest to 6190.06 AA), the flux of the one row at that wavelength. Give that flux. 10.79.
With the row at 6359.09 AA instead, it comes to 11.25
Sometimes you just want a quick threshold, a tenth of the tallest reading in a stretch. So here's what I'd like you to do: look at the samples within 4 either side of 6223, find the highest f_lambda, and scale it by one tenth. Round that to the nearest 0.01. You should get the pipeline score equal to 1.17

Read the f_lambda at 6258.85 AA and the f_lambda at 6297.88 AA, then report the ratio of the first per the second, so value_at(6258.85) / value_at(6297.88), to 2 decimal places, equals 0.79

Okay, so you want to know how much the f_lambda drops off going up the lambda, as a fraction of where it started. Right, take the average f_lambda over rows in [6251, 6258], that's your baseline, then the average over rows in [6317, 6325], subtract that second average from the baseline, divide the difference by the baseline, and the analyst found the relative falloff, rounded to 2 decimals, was -0.02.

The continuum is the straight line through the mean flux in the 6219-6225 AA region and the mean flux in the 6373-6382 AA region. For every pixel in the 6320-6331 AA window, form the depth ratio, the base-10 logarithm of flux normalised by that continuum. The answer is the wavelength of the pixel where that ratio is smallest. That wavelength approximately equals 6329.87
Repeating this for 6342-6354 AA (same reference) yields 6345.92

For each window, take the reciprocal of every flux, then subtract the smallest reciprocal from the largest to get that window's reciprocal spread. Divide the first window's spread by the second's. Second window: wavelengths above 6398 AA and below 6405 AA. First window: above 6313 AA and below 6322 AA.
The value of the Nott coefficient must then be 0.96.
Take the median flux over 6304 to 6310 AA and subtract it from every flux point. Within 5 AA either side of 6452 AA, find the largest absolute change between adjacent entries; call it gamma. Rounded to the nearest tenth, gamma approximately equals 1.1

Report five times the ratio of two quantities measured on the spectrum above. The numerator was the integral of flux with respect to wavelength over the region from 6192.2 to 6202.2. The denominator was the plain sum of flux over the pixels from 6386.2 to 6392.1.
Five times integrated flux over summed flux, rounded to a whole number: 12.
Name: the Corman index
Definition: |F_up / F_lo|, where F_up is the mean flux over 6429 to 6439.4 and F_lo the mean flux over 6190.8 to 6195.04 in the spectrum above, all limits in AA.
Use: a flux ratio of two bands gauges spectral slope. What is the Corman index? 0.95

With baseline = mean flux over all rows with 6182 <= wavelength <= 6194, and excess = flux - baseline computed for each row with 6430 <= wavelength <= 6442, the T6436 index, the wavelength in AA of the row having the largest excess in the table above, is 6441.61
